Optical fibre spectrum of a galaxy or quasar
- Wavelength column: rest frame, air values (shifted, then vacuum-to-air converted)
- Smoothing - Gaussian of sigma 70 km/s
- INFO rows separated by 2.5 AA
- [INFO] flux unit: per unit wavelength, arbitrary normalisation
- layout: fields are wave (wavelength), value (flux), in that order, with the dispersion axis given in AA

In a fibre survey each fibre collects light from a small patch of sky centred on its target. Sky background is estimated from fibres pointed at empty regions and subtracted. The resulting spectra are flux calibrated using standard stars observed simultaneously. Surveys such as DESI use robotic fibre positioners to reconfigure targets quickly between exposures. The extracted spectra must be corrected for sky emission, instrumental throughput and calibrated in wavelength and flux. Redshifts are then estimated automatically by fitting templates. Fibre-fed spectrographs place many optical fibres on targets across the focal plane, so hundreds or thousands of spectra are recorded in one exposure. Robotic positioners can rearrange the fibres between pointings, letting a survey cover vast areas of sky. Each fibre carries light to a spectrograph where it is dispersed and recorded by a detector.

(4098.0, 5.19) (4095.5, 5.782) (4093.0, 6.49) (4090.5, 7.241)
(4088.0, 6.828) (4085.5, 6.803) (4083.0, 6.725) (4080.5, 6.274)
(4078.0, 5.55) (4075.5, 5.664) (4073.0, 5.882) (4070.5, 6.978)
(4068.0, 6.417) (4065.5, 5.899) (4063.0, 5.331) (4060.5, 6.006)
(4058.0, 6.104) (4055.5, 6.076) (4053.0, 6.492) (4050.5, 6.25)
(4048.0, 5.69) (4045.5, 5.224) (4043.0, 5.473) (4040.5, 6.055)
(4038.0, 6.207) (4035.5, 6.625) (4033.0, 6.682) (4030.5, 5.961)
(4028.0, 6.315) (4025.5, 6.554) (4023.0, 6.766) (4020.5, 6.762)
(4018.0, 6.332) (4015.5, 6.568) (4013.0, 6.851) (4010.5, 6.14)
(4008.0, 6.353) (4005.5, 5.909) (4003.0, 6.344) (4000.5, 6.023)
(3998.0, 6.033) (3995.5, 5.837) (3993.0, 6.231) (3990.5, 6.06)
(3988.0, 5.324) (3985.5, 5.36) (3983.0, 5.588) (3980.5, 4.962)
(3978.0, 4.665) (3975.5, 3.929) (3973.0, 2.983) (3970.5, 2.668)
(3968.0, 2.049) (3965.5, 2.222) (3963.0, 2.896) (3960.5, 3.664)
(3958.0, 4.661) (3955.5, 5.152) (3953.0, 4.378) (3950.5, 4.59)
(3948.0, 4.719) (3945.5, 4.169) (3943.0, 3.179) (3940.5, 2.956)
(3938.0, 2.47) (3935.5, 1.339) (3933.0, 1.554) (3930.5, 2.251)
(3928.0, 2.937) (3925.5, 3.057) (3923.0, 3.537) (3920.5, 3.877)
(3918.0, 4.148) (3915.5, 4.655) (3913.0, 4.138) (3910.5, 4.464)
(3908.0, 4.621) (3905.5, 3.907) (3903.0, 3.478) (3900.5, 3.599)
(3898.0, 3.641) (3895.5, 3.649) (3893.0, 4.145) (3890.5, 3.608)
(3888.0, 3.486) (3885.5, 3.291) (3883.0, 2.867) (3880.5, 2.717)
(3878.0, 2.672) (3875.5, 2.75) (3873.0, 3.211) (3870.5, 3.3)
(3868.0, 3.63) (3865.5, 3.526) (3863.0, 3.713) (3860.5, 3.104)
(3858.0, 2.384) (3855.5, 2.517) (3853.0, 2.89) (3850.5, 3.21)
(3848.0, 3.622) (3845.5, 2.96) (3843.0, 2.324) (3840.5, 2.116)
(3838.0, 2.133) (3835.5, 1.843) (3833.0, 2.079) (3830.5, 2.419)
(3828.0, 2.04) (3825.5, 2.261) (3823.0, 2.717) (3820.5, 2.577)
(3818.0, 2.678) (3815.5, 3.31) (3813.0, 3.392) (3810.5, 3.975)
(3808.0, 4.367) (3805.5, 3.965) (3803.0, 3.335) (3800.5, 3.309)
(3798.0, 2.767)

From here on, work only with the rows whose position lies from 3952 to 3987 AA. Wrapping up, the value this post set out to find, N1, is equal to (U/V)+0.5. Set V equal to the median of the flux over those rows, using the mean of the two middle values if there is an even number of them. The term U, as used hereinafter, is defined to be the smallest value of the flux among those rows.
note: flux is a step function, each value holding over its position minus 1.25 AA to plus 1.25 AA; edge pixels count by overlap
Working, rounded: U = 2.049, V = 4.2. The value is 0.99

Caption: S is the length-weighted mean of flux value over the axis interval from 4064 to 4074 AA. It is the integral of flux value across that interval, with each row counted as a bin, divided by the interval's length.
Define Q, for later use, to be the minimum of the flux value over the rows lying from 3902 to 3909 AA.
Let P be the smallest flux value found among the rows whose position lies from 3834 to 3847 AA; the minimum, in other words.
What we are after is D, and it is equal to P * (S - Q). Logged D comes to 5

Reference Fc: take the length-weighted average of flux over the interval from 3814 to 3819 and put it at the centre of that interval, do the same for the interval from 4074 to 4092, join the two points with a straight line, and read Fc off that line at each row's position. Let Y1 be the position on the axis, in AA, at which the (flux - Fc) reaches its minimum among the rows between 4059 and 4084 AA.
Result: 4063.0 AA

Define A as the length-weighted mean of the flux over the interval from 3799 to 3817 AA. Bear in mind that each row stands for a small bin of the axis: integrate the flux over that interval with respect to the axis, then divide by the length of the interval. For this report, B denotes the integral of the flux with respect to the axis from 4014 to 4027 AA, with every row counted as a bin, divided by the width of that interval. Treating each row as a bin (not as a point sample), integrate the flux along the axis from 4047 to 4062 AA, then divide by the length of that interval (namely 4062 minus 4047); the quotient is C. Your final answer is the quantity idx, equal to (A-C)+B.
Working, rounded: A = 3.6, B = 6.6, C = 6.1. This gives 4.1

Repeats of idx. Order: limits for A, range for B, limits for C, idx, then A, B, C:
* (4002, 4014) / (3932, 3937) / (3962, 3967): 5.3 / 6.3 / 1.5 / 2.5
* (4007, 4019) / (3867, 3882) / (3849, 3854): 6.4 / 6.5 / 3.0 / 3.1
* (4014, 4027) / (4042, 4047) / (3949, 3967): 8.0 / 6.6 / 5.4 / 3.9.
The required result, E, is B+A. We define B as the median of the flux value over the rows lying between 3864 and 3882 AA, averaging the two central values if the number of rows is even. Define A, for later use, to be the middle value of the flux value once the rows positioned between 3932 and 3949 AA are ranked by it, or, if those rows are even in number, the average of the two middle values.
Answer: 6.17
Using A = 2.96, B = 3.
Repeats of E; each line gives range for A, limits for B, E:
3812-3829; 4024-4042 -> 8.99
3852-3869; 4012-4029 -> 9.67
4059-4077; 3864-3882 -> 9.11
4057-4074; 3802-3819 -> 9.40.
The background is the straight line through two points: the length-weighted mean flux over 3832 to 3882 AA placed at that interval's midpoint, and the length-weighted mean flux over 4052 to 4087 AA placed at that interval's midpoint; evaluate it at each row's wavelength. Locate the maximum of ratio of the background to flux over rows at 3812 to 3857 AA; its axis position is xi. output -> 3835.5 AA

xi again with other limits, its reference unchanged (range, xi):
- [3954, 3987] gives 3968.0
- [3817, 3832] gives 3828.0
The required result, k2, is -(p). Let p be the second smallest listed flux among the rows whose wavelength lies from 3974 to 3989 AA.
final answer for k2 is -4.7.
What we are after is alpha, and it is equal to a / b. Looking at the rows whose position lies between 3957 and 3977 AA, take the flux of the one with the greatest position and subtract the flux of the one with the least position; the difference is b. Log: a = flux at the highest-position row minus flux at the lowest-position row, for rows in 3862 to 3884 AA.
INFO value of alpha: 1.2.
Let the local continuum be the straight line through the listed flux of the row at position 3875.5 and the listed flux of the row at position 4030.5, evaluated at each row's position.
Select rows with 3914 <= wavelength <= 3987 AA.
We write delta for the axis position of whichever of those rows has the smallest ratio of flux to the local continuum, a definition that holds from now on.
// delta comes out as 3935.5 AA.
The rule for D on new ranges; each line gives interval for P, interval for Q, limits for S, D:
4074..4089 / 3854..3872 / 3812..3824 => 3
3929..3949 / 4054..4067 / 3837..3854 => -3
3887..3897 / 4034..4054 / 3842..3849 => -8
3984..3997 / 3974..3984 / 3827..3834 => -9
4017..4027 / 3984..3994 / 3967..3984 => -9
